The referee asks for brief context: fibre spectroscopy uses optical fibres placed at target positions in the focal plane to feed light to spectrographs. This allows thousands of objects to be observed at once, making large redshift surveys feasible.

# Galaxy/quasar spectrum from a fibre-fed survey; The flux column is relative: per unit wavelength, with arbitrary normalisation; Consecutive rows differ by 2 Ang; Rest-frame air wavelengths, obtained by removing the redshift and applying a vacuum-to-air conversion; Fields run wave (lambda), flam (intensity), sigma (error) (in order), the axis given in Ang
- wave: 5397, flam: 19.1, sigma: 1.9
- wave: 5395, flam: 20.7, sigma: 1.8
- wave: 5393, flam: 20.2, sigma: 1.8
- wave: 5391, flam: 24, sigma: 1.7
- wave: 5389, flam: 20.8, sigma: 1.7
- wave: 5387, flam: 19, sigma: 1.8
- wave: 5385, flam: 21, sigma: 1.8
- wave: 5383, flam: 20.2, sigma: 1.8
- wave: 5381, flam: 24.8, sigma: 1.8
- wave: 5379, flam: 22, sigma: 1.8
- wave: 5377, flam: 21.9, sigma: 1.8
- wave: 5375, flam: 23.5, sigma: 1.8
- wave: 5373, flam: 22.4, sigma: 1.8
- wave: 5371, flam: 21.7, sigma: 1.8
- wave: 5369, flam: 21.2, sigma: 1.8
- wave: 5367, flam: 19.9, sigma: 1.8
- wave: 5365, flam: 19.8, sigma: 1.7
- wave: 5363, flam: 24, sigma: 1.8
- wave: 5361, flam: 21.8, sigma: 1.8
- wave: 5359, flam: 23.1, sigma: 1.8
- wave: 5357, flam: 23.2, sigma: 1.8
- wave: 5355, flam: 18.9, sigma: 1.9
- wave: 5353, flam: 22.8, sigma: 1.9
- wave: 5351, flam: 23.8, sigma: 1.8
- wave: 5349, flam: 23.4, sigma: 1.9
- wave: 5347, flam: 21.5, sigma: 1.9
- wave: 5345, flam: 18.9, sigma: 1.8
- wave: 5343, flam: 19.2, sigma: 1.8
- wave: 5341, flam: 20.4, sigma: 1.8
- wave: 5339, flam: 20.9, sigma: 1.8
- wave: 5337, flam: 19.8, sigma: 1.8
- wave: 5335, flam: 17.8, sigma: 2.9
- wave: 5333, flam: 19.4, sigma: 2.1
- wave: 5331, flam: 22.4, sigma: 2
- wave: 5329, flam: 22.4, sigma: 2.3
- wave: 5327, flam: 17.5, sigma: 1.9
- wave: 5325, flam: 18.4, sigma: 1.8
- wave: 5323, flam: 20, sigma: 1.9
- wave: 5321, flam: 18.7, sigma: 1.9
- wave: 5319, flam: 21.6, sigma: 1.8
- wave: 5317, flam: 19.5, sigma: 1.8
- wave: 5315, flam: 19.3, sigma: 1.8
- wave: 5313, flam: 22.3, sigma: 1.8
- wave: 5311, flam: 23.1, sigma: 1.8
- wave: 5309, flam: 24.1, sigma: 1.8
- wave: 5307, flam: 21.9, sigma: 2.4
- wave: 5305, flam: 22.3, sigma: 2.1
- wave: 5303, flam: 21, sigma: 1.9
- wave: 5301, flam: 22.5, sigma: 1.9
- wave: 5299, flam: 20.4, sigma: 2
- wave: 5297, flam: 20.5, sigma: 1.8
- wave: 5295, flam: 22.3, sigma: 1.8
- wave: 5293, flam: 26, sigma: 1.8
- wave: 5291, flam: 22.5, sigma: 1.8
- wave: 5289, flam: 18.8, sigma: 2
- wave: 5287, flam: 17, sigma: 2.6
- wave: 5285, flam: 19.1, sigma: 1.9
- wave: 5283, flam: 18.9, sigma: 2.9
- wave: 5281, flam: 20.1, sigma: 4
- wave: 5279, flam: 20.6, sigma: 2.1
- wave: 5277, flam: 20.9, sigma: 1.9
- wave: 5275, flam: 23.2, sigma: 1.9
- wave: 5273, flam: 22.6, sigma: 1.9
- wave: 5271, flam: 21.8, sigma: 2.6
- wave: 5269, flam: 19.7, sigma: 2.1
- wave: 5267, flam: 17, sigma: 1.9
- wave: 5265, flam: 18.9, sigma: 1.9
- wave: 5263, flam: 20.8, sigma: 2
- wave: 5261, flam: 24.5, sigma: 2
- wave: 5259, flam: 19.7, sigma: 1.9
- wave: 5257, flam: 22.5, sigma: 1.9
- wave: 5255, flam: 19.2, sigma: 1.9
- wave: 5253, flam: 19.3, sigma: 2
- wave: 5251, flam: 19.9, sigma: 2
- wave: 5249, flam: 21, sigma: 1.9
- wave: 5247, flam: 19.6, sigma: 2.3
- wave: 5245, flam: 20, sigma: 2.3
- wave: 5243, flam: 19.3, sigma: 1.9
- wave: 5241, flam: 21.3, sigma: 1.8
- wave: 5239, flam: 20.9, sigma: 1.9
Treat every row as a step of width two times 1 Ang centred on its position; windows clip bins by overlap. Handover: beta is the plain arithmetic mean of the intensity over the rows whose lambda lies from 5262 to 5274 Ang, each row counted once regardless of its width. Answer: 20.1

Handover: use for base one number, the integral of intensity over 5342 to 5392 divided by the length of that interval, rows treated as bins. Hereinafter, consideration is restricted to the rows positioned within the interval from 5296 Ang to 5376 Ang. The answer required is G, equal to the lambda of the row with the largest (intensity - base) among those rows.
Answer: 5309 Ang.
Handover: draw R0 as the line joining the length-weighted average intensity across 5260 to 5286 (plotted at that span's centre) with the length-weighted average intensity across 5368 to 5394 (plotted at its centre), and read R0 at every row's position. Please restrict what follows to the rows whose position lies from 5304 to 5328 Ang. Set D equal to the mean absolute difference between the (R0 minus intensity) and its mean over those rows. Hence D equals 1.9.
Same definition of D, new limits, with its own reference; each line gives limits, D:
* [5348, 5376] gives 1.4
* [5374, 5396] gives 1.5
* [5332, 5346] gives 0.8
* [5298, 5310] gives 0.9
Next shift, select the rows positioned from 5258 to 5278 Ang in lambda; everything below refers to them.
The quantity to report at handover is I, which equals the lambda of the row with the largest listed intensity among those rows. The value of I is 5261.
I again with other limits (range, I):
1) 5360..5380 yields 5363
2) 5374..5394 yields 5381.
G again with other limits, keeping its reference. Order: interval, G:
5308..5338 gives 5309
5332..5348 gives 5347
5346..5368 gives 5363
